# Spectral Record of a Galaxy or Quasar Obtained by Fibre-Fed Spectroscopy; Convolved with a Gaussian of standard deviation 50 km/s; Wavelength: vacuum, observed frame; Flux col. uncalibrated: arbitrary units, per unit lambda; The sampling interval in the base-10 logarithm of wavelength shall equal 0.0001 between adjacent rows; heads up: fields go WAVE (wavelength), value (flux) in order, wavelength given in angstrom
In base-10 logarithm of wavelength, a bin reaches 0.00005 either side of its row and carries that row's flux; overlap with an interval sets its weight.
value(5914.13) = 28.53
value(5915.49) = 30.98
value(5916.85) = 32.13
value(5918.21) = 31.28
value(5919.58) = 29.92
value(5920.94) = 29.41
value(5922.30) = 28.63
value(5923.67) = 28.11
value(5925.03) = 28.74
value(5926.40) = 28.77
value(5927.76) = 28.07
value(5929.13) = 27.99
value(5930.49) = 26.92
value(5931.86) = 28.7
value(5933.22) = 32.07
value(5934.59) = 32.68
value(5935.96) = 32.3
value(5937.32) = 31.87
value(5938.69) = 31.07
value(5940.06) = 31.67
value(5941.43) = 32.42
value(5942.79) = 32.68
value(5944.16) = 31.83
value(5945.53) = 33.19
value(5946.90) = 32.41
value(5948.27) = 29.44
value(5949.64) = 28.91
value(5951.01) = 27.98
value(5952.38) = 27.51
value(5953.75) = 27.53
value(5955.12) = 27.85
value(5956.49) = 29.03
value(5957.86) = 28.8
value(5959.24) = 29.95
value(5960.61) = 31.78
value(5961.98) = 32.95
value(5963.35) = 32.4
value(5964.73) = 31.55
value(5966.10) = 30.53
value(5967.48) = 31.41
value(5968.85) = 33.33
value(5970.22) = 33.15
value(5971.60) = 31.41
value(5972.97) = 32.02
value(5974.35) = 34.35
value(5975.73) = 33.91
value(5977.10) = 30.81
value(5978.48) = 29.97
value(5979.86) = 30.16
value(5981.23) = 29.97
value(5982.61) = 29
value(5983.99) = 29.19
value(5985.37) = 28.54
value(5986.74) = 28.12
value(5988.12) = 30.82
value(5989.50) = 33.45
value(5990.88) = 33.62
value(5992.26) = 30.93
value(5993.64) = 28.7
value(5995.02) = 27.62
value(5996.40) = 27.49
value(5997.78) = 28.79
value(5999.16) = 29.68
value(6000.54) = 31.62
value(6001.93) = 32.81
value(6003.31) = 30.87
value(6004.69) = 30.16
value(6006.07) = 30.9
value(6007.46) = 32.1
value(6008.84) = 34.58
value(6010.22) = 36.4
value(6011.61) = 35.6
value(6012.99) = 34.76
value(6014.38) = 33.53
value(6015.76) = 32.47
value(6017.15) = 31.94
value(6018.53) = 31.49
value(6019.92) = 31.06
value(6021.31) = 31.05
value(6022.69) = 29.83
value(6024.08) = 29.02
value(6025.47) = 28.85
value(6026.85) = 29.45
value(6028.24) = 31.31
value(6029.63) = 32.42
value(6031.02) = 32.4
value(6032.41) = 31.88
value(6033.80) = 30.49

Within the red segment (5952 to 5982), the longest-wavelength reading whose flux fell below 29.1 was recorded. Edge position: 5957.86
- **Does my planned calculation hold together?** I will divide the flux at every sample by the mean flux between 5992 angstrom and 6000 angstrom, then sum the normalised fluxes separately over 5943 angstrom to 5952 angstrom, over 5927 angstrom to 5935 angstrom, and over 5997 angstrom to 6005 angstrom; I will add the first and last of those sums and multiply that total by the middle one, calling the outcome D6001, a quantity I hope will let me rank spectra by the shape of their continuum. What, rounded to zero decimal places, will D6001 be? 78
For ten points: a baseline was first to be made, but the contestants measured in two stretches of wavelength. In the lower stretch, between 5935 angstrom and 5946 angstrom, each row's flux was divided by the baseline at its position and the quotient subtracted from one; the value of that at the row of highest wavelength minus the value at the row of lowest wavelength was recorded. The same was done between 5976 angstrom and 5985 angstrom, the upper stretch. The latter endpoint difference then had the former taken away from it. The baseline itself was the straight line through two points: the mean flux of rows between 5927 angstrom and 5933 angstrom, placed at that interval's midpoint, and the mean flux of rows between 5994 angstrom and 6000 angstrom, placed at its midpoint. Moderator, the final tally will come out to 0.088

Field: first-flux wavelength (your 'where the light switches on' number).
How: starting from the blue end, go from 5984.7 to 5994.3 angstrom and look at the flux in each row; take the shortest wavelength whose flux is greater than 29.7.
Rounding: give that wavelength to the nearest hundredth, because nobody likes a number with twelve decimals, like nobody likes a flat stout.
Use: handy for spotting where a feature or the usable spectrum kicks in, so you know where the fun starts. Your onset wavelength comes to 5988.12 angstrom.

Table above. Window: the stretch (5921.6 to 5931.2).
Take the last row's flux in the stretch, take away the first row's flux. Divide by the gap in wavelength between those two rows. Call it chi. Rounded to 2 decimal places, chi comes -0.21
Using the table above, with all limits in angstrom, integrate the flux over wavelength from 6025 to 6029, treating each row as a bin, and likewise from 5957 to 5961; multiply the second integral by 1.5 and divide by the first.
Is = 1.50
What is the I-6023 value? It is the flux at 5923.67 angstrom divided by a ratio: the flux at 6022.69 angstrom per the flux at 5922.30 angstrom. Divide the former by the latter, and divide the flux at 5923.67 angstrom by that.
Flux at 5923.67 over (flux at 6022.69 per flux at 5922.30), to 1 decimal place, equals 27.0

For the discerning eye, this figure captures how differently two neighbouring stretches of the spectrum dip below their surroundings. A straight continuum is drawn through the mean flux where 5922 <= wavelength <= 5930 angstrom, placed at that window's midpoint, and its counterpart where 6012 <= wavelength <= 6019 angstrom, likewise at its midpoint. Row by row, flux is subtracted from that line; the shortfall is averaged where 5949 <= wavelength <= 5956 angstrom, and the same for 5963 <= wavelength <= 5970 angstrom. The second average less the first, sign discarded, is 3.2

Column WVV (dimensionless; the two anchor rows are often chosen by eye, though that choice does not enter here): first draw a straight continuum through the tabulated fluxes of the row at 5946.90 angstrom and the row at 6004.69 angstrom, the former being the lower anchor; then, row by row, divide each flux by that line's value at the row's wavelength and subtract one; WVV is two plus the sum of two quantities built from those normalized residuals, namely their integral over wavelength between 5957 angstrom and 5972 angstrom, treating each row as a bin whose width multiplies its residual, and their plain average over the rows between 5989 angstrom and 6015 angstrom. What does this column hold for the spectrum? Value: 2.0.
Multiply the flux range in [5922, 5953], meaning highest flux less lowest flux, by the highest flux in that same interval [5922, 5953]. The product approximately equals 208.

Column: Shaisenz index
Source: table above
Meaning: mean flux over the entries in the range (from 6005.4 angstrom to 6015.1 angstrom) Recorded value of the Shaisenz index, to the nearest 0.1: 34.0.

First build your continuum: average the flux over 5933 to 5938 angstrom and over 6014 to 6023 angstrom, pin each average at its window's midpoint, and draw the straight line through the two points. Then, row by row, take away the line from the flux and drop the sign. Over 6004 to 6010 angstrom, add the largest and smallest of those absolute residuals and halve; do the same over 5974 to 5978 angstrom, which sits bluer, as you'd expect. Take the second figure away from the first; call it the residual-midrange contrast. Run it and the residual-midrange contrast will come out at -0.1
